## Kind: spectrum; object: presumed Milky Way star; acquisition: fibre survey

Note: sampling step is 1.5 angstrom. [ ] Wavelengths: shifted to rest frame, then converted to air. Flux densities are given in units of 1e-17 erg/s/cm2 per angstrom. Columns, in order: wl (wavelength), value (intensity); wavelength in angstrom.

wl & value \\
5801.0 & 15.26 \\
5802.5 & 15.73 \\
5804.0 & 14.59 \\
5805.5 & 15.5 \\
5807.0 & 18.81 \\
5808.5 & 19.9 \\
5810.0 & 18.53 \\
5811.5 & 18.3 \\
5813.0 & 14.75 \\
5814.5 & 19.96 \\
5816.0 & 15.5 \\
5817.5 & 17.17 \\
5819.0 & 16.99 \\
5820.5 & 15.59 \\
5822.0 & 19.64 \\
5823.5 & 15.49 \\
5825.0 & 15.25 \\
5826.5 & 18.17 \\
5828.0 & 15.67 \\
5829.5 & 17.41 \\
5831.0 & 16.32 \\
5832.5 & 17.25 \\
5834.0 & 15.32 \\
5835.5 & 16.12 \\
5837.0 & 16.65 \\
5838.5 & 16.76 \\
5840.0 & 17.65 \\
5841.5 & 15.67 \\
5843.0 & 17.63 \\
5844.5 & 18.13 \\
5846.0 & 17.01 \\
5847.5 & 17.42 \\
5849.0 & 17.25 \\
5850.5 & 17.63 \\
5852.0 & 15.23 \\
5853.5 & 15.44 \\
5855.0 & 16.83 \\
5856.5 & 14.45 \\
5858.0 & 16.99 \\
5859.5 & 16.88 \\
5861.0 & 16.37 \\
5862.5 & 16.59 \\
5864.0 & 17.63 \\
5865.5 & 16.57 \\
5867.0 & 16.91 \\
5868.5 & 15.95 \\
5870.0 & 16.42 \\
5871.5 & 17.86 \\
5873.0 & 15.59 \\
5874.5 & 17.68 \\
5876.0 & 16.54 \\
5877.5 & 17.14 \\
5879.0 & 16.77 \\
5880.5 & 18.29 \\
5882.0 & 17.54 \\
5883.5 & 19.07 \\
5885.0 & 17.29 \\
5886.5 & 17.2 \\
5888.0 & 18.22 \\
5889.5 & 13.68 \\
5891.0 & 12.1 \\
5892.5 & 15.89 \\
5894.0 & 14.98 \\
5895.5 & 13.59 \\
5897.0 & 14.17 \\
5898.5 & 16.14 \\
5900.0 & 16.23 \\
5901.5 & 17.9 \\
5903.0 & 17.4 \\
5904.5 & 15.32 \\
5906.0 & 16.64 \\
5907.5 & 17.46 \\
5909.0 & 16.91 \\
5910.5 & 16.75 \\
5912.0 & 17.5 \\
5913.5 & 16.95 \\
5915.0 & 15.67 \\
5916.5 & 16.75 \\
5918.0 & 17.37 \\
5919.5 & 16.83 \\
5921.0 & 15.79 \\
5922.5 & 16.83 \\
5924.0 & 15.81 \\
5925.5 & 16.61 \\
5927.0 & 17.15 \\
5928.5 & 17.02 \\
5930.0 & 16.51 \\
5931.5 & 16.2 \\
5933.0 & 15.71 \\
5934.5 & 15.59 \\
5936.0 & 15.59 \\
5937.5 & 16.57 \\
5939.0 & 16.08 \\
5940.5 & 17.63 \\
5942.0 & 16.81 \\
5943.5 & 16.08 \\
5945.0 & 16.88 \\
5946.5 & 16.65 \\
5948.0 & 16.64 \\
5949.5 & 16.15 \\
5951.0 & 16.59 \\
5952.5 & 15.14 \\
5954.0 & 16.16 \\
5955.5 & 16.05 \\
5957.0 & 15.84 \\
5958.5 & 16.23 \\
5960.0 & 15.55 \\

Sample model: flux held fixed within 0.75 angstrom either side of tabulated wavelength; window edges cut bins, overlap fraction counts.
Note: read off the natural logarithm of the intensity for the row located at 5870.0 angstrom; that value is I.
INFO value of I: 2.80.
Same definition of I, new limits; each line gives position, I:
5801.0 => 2.73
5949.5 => 2.78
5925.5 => 2.81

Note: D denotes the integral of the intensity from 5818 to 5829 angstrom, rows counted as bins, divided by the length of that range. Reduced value 16.7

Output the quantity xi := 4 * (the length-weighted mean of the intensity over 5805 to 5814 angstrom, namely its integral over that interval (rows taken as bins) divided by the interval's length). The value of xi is 71.0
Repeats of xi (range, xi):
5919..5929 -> 66.2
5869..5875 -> 67.3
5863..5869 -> 67.2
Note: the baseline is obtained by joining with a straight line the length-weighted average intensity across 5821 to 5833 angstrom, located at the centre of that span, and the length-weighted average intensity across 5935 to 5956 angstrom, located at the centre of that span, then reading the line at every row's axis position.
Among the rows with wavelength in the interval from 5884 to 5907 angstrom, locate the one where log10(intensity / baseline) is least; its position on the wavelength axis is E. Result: 5891.0 angstrom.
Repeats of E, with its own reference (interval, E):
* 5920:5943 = 5934.5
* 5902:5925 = 5904.5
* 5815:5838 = 5825.0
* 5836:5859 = 5856.5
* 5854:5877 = 5856.5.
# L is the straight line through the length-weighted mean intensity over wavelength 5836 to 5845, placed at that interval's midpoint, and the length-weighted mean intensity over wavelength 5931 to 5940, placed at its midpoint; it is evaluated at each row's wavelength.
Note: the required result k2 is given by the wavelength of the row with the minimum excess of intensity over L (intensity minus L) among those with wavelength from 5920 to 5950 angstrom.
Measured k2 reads 5934.5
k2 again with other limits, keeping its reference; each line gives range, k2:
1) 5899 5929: 5904.5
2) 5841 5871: 5856.5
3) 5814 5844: 5825.0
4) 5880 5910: 5891.0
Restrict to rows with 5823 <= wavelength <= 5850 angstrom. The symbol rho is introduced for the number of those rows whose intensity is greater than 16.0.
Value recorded 13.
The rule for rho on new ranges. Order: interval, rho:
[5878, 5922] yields 20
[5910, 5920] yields 6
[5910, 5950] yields 21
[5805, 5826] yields 8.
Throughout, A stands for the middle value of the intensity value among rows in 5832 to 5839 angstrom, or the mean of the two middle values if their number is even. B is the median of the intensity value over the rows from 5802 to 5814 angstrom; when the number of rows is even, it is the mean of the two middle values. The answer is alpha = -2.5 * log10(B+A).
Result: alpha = -3.82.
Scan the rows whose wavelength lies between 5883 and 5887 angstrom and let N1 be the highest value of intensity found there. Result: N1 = 19.07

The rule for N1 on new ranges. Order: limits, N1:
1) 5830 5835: 17.25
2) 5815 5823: 19.64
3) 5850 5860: 17.63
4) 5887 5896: 18.22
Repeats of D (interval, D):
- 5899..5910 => 16.8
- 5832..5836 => 16.2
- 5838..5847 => 17.2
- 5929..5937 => 16.0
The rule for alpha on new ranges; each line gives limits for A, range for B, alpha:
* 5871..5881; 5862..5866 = -3.82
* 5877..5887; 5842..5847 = -3.86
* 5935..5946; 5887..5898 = -3.72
